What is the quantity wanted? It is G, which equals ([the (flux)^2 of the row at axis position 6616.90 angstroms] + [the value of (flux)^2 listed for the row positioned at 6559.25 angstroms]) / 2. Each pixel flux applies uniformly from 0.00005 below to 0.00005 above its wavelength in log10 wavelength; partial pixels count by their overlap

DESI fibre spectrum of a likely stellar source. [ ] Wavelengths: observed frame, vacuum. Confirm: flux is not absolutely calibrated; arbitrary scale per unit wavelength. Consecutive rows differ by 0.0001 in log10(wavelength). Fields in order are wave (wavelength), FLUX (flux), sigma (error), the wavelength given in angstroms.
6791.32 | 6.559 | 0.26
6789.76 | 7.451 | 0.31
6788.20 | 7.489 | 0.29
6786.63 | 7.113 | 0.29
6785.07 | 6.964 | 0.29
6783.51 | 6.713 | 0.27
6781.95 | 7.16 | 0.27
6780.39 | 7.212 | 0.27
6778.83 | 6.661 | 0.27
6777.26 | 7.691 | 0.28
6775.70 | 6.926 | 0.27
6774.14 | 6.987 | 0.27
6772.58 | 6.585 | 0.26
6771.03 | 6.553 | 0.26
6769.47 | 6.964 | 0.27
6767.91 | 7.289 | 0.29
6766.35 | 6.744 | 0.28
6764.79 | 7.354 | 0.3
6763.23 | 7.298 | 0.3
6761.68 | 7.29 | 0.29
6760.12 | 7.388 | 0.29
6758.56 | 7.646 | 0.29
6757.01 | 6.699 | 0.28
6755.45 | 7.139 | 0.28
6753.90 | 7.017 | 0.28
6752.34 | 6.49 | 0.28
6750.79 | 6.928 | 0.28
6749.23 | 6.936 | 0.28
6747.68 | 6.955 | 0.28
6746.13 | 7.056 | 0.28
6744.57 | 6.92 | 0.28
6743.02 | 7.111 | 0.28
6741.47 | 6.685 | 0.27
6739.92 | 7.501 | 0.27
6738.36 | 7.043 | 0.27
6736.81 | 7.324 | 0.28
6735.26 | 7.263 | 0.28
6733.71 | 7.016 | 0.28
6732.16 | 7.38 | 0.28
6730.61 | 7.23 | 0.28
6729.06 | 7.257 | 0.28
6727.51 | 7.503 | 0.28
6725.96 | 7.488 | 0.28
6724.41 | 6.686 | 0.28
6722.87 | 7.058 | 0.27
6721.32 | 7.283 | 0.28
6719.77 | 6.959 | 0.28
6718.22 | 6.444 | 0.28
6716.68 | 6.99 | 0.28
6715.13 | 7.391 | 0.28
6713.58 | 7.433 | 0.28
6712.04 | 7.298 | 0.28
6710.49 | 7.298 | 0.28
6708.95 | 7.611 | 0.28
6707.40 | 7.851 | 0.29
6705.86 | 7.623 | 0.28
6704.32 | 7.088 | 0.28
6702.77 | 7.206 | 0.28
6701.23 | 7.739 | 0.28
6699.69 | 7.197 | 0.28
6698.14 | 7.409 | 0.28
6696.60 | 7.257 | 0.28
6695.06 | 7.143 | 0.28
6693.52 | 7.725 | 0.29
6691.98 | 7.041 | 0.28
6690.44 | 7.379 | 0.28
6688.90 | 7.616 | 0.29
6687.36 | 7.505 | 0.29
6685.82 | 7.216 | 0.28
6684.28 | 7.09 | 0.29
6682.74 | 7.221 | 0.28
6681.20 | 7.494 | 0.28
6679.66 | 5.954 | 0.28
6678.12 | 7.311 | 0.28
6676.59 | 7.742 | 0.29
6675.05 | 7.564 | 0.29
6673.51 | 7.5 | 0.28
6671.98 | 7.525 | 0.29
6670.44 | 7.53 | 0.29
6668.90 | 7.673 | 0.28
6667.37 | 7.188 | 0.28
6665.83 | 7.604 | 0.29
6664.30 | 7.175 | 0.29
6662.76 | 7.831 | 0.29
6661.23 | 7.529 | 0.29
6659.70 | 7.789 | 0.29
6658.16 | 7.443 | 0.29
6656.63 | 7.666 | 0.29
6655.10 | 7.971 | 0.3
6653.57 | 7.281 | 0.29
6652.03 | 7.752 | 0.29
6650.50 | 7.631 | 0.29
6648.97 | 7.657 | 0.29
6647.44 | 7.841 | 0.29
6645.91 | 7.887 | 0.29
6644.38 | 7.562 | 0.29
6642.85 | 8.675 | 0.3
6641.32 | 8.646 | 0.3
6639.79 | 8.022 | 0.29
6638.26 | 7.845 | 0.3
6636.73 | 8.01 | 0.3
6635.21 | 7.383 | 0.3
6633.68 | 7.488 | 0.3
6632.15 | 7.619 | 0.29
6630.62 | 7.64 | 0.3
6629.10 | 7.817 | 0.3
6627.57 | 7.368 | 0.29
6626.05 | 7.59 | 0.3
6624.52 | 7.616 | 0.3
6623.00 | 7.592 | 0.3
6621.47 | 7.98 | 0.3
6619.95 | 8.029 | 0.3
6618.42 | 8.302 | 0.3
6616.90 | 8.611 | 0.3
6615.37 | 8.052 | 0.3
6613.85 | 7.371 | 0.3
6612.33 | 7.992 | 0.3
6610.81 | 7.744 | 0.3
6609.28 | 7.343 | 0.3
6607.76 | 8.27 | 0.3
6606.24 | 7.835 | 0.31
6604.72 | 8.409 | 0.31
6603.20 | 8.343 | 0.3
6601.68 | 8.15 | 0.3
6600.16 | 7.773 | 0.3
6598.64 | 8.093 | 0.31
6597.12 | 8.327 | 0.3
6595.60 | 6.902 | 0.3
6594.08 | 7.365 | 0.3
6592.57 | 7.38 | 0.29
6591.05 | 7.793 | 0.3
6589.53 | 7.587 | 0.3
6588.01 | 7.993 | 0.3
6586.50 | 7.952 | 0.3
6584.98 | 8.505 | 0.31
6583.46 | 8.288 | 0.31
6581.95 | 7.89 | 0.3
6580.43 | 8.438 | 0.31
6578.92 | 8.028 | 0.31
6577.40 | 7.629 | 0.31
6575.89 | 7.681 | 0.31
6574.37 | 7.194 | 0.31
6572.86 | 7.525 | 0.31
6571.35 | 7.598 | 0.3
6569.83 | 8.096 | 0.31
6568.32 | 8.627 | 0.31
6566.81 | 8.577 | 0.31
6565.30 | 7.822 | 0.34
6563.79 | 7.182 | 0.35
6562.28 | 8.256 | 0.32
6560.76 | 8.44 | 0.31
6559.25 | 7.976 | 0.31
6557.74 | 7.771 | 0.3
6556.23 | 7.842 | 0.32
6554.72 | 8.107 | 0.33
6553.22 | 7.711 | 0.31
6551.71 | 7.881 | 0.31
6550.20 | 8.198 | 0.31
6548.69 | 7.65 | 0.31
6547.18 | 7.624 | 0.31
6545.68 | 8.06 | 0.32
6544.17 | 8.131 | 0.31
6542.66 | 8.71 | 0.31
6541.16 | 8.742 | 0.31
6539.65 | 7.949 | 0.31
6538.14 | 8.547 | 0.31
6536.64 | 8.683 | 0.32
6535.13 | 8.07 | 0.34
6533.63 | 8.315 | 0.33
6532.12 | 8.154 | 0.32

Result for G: 69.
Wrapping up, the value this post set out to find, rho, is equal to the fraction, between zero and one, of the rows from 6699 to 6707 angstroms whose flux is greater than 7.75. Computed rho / 0.0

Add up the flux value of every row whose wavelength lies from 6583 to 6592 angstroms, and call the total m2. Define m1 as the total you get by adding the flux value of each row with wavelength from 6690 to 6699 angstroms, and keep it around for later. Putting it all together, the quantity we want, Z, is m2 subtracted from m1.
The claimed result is -4.2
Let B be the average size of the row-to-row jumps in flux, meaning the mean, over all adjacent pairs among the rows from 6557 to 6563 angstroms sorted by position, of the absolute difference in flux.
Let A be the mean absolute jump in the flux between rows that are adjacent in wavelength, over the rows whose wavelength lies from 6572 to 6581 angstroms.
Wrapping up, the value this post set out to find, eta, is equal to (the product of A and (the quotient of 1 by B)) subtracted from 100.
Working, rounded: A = 0.34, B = 0.28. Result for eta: 98.8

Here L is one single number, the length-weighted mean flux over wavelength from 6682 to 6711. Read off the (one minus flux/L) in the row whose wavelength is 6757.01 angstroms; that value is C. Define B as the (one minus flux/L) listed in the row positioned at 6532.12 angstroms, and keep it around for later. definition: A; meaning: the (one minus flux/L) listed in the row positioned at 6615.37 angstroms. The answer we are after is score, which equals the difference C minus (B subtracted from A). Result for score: 0.08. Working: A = -0.09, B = -0.10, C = 0.09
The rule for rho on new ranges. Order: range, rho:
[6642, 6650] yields 0.6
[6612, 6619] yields 0.8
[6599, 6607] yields 1.0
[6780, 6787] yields 0.0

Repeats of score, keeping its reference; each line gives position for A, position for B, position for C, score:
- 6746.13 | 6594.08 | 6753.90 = 0.01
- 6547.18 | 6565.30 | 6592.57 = -0.03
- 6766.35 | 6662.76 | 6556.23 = -0.21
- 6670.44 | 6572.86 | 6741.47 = 0.10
